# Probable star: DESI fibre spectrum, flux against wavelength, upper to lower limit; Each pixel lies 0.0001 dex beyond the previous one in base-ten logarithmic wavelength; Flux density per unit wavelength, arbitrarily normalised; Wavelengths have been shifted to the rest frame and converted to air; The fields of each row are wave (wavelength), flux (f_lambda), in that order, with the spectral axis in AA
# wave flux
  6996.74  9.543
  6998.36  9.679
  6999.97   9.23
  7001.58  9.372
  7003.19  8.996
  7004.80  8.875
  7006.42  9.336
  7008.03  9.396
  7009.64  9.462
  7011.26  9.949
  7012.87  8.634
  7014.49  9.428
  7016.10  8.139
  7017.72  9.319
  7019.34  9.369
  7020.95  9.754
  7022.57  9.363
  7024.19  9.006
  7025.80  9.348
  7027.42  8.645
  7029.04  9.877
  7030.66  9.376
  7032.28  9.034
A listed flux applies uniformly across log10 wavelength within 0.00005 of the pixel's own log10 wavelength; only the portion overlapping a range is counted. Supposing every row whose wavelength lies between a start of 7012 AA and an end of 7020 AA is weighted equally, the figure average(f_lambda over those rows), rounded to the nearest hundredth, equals 8.98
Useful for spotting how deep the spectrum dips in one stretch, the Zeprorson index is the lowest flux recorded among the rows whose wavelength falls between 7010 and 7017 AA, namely 8.139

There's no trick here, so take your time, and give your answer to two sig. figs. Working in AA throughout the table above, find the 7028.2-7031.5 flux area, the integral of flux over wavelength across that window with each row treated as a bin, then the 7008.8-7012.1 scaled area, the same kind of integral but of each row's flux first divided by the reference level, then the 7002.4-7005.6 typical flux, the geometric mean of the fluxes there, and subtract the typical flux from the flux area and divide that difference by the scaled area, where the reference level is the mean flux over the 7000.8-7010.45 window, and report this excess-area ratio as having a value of 6.6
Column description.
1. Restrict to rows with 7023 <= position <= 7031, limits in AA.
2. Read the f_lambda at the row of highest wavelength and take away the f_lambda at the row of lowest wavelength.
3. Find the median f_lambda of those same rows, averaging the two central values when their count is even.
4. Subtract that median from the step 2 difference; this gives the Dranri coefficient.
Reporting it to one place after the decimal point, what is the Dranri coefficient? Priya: -9.0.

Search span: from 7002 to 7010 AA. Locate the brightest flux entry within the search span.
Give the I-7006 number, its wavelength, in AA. 7009.64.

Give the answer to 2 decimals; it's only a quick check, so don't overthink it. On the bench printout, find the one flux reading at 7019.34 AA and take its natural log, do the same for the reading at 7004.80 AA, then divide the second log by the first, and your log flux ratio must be 0.98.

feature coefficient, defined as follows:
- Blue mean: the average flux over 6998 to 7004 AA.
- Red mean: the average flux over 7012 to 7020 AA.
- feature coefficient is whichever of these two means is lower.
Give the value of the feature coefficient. 8.98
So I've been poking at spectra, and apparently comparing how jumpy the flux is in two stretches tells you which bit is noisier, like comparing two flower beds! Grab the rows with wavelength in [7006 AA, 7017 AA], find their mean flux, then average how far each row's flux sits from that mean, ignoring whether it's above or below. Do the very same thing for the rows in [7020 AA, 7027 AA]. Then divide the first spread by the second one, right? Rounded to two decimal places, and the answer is 2.38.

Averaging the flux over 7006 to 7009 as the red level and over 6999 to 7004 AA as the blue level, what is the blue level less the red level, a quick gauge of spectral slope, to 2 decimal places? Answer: -0.17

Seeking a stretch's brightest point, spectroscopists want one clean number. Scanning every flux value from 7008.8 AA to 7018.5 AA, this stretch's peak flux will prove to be 9.949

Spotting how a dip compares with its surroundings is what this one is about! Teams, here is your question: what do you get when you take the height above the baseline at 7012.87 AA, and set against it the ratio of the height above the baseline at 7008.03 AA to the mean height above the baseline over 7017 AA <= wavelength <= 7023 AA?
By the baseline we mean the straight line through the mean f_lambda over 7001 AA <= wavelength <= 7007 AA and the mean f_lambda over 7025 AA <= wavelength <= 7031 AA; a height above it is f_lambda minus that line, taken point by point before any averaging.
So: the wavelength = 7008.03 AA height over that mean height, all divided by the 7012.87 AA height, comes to -2.0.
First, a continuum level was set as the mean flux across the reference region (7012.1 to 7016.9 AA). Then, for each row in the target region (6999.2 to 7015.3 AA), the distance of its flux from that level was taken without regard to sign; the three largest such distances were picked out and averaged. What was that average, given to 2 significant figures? 0.88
